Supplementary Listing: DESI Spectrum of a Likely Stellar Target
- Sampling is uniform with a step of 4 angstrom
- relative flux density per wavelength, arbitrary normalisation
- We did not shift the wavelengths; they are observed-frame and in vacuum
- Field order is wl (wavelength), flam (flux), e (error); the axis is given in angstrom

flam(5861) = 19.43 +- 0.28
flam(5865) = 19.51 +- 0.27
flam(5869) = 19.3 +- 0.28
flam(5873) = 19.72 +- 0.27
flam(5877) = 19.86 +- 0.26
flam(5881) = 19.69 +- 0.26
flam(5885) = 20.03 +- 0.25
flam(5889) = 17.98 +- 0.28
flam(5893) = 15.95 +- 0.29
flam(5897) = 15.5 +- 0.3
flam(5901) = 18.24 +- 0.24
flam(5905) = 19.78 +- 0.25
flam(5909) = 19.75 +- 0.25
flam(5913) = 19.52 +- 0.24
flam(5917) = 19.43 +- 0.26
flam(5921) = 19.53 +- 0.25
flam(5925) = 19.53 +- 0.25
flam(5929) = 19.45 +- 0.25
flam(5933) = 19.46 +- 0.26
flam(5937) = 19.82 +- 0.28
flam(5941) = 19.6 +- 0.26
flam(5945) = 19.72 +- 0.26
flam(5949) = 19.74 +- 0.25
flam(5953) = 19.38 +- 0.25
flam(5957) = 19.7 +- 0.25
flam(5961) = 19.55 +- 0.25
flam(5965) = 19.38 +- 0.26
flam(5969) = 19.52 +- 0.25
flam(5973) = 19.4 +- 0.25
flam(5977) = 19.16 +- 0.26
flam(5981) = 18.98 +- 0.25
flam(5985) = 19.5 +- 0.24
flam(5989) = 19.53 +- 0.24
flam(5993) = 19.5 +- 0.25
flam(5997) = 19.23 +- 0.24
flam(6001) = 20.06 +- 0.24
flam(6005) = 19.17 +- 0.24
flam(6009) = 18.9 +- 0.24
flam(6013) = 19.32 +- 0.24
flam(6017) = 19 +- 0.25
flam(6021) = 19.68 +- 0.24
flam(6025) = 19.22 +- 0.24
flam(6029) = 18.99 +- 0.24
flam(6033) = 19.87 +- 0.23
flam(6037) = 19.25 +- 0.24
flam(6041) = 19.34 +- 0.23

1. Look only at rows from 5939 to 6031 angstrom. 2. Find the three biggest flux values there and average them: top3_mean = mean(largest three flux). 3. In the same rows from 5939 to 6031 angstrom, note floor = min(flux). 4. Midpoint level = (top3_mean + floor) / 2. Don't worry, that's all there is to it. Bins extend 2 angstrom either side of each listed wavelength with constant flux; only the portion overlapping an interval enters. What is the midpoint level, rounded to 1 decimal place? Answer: 19.4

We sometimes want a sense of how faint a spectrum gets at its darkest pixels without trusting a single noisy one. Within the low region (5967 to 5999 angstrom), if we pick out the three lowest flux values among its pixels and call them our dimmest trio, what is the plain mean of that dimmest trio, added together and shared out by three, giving 19.1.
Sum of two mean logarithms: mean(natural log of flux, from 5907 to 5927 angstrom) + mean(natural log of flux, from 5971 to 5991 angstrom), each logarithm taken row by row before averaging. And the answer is 5.93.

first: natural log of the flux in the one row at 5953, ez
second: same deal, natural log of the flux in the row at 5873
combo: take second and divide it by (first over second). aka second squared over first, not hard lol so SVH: 3.00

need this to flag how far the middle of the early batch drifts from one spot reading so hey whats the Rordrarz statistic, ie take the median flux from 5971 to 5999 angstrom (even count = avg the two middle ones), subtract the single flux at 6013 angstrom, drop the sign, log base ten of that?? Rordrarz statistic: -1.1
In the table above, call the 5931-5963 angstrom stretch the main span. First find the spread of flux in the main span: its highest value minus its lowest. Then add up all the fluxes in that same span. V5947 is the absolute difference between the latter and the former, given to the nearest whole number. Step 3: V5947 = 157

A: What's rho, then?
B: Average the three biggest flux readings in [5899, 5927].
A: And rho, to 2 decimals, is 19.69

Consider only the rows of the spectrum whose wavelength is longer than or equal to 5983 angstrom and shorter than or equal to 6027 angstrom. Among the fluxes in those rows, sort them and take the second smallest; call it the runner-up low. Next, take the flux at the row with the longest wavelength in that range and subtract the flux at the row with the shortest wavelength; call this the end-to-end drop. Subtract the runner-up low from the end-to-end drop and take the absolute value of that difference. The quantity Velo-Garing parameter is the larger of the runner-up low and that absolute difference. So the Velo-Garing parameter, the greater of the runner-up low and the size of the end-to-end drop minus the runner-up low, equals 19.3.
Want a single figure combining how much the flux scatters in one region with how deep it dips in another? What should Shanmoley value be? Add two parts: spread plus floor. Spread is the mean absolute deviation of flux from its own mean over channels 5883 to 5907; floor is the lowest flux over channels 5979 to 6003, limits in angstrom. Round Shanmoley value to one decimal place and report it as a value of 20.4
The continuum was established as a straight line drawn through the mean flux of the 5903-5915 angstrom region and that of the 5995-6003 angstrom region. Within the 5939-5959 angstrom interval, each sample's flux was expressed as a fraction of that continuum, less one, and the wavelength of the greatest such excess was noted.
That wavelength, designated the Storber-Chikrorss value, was 5949 angstrom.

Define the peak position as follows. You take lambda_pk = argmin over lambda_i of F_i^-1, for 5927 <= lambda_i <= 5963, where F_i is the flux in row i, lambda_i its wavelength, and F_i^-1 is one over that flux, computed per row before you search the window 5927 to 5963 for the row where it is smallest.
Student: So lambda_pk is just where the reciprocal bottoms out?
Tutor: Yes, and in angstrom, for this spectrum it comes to 5937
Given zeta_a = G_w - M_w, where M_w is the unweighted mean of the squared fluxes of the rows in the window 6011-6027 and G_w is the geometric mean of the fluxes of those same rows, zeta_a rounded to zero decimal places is -353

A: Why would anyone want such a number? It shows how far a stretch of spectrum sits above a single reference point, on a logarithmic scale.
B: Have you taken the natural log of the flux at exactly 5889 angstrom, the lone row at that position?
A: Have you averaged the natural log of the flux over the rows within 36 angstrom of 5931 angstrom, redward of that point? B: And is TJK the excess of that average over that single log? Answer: 0.068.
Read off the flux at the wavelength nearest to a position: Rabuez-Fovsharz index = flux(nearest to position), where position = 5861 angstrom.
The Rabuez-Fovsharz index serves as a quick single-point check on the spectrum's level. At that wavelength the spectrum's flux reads 19.43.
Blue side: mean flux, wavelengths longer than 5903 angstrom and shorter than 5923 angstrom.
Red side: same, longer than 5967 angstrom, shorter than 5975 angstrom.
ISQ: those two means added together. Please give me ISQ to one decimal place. 39.1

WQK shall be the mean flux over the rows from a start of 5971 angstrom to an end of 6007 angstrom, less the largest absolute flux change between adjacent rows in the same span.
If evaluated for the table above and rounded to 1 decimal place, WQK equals 18.5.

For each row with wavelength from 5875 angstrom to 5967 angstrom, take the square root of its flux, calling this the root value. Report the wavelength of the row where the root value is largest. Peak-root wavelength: 5885 angstrom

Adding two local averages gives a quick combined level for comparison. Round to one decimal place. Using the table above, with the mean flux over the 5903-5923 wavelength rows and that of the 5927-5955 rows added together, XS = 39.2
